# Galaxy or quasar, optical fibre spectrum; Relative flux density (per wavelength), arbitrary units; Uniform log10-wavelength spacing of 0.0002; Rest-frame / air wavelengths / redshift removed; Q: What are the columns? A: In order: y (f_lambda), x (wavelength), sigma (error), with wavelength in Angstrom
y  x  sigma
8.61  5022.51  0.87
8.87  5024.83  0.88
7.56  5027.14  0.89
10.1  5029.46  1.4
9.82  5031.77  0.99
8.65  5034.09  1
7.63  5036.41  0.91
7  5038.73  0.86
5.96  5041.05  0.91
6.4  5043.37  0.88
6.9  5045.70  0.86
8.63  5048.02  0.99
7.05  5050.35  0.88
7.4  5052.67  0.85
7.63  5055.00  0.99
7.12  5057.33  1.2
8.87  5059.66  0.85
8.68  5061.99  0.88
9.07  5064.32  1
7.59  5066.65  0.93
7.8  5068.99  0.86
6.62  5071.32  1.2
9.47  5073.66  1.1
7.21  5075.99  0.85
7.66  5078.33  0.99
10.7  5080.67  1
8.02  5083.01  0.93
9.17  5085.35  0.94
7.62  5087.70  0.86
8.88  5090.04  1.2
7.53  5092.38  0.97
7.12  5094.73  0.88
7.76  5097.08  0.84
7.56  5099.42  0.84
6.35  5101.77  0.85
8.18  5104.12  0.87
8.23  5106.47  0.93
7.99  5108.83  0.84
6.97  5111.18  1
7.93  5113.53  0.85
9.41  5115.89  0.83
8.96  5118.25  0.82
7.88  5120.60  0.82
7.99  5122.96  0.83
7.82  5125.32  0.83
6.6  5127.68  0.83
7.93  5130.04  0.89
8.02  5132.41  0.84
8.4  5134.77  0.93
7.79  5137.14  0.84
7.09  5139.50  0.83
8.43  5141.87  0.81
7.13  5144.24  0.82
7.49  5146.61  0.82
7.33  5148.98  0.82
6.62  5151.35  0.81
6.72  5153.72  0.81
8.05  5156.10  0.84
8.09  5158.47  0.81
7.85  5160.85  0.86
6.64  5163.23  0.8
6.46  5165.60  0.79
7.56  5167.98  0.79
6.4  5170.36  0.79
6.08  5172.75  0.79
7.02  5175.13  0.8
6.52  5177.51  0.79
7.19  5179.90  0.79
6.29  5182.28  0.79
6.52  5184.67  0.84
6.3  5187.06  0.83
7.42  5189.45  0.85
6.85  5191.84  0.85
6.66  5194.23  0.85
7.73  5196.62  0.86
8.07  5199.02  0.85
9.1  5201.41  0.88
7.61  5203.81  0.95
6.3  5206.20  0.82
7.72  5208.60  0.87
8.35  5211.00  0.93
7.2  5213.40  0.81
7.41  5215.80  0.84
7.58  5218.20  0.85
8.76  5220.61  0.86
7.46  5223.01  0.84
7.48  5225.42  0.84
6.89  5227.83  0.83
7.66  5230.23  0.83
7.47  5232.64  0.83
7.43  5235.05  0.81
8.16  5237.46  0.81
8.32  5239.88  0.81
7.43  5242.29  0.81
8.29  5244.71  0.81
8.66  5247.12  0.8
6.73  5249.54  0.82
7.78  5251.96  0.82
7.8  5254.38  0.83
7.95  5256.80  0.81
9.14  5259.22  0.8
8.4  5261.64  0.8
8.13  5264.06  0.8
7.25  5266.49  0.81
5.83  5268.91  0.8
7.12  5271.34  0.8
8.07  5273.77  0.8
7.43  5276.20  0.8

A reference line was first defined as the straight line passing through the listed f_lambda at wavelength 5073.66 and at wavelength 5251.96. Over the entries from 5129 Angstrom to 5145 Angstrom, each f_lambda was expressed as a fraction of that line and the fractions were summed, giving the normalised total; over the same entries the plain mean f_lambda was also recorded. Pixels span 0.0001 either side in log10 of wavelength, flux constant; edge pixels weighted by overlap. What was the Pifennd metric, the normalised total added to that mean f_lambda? 14.0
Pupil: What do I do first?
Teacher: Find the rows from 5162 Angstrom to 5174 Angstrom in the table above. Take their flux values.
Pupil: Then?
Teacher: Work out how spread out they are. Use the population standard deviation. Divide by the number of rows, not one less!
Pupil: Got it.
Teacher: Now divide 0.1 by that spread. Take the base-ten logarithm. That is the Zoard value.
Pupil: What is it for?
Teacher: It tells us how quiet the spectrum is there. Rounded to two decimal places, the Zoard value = -0.70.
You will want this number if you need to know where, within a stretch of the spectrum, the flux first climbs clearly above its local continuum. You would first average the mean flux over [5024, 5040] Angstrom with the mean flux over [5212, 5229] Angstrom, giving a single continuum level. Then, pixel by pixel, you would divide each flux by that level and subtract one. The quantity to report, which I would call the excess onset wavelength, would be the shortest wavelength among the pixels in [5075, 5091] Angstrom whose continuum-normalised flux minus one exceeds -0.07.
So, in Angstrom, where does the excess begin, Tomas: 5078.33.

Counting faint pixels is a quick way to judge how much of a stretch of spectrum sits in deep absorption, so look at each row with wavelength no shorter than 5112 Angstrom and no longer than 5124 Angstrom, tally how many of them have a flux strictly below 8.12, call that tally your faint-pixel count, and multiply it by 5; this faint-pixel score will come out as 15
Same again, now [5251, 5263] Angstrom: 15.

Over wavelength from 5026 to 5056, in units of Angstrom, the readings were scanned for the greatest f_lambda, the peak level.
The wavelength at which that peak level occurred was 5029.46 Angstrom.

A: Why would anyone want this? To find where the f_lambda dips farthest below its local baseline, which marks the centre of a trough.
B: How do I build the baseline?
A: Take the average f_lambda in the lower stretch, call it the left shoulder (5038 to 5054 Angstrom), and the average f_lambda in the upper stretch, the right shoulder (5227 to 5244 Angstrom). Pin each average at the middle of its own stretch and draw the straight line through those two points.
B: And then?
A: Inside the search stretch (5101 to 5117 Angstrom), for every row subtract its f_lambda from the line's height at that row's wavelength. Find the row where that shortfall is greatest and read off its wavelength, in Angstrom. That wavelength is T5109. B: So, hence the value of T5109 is 5101.77 Angstrom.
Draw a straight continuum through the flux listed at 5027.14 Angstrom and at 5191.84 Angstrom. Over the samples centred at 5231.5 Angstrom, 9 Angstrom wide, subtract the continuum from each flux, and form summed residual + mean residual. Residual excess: 3.4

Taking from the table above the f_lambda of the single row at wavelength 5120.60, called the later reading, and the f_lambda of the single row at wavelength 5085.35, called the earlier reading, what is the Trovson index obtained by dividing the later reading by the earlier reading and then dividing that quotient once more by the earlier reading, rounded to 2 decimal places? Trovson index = 0.09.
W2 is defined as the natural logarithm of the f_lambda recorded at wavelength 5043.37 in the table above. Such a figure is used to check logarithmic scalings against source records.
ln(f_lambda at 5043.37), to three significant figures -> 1.86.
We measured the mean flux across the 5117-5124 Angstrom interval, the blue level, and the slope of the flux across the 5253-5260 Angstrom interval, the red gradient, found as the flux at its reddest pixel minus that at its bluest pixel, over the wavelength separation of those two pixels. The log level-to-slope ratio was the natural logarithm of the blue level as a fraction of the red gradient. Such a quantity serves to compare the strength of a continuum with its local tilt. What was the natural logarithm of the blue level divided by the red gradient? 3.4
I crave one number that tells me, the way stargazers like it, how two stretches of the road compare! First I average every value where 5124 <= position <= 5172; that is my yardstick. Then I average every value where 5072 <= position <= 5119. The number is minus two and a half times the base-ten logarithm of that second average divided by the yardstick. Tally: -0.10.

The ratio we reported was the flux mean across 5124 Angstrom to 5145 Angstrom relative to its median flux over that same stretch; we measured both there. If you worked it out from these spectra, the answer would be 0.98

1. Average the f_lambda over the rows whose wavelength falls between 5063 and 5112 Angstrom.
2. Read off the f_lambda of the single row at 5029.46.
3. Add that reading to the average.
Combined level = 18.1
